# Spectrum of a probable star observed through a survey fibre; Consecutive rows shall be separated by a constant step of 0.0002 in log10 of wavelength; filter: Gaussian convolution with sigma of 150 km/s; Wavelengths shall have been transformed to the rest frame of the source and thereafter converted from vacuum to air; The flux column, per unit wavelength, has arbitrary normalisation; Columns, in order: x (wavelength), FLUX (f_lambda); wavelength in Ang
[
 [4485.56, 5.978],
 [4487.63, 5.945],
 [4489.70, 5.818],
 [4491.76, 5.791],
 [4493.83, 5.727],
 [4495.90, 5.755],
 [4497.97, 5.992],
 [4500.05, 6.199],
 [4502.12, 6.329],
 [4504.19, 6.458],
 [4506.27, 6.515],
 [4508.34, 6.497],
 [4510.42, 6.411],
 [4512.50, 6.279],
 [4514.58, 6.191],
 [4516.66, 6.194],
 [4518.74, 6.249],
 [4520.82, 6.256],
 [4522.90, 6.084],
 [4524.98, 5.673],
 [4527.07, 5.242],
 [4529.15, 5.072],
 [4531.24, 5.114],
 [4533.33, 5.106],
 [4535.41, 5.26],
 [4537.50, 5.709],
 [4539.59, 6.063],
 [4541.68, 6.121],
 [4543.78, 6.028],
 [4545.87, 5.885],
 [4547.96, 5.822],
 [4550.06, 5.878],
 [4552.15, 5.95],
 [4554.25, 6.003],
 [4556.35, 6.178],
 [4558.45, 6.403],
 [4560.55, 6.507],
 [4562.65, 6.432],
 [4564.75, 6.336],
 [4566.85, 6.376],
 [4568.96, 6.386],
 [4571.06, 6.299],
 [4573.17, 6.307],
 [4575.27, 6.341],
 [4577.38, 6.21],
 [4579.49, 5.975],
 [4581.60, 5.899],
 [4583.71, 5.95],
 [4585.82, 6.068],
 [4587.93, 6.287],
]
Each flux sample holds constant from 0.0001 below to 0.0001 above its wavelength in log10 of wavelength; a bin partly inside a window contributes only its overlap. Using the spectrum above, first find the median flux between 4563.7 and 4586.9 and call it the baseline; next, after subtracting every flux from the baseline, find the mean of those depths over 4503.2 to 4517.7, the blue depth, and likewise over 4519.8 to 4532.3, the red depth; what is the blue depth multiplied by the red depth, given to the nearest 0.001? -0.047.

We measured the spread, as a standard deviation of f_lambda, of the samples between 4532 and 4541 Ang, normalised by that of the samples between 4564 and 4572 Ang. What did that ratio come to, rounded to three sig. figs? 10.9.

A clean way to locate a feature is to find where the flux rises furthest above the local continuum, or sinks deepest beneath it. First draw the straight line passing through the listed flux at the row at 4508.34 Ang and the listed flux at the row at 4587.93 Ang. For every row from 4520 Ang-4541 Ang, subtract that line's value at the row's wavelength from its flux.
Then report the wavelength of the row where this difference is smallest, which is 4529.15 Ang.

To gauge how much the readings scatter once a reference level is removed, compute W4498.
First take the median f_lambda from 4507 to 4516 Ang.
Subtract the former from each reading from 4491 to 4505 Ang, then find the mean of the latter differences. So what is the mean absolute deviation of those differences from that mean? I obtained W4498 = 0.25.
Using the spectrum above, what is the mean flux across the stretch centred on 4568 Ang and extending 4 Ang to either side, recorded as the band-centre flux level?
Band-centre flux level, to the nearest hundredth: 6.35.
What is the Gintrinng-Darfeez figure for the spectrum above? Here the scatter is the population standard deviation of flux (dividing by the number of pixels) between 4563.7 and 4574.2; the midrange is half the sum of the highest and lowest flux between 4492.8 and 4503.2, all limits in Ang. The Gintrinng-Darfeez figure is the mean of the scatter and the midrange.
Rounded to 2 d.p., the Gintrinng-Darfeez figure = 3.03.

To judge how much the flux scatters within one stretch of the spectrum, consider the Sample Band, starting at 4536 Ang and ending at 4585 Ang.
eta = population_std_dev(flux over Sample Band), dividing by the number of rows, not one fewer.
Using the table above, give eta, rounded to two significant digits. 0.22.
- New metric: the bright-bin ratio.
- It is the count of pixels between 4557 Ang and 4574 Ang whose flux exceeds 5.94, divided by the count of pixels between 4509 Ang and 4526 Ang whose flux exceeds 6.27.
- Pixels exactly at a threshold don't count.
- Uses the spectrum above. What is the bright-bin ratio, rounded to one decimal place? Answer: 4.0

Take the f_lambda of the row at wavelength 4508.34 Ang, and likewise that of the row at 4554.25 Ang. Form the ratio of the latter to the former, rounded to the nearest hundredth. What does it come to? 0.92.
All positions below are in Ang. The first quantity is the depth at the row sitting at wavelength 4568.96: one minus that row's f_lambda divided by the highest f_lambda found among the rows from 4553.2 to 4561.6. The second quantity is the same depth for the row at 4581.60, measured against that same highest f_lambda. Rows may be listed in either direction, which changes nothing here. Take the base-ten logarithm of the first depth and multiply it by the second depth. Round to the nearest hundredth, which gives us -0.16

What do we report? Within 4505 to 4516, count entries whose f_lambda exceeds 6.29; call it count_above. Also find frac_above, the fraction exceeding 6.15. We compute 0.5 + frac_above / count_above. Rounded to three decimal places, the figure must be 0.833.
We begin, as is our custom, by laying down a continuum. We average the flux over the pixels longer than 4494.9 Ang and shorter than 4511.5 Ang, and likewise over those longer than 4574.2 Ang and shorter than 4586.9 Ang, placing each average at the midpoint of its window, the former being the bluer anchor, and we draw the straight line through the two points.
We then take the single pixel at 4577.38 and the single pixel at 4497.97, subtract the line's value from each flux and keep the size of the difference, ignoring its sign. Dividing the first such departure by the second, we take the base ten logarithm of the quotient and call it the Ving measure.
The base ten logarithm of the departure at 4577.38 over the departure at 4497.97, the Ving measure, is -0.4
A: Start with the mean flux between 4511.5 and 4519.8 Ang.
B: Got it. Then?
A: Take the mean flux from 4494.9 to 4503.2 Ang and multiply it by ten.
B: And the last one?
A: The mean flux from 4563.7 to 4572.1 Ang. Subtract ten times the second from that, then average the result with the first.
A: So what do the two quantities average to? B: -24.1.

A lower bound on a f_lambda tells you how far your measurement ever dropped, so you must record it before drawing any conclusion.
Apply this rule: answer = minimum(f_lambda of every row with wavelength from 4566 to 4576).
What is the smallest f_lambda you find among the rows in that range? 6.299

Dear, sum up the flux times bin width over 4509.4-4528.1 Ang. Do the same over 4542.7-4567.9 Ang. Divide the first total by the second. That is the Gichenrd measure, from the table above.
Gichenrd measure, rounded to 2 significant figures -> 0.73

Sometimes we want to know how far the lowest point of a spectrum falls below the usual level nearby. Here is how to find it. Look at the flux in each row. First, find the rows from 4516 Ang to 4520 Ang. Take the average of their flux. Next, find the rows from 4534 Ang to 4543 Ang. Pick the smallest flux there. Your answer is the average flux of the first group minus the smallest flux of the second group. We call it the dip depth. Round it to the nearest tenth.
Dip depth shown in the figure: 1.0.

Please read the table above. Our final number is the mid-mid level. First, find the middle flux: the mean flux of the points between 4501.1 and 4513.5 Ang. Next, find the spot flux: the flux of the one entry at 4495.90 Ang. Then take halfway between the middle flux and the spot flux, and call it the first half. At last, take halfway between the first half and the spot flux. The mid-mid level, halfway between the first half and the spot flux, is 5.92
